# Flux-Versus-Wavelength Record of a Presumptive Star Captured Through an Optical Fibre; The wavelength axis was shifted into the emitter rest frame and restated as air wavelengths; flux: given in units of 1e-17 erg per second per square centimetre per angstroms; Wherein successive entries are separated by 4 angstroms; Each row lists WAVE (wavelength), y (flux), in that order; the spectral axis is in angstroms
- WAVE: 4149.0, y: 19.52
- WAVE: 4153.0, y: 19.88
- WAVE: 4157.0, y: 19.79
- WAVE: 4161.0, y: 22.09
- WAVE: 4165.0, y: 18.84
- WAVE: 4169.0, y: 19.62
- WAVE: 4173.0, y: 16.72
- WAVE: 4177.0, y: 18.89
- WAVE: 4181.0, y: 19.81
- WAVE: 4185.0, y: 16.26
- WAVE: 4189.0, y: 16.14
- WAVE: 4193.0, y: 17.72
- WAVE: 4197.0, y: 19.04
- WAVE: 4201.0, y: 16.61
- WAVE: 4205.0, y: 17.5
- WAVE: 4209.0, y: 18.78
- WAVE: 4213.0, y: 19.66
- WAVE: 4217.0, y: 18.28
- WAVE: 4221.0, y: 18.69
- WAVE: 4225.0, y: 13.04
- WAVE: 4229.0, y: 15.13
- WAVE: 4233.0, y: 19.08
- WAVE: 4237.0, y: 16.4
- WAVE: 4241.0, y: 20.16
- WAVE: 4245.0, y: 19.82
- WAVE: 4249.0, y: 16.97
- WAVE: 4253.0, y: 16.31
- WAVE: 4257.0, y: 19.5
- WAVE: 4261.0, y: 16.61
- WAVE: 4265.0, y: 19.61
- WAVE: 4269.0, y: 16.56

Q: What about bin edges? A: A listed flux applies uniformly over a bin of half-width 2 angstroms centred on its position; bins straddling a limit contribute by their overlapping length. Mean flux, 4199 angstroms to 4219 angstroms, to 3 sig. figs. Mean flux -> 18.2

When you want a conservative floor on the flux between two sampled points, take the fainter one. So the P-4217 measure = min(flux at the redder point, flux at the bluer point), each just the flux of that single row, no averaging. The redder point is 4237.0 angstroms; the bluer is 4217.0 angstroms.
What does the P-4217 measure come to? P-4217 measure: 16.4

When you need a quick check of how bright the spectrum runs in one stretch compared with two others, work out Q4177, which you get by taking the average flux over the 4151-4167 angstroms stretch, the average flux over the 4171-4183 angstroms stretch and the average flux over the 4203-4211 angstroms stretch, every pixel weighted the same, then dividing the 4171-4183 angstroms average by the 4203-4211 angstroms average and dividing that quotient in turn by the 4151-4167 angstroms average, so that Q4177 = 0.051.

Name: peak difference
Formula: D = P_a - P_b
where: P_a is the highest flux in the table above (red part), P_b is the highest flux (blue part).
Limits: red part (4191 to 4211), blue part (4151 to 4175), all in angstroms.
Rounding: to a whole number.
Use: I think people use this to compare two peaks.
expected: -3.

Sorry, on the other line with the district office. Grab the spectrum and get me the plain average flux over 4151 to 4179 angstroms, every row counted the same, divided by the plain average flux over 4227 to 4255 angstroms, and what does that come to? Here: 1.10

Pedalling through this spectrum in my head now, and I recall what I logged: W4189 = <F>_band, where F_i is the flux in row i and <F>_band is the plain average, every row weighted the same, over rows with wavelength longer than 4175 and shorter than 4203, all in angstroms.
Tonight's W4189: 17.8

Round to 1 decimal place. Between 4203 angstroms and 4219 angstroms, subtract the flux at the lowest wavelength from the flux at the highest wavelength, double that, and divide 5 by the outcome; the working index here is 3.2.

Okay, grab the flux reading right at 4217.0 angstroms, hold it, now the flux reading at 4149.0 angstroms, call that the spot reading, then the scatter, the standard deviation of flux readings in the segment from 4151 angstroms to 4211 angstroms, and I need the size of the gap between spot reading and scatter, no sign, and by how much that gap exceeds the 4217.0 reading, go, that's -0.4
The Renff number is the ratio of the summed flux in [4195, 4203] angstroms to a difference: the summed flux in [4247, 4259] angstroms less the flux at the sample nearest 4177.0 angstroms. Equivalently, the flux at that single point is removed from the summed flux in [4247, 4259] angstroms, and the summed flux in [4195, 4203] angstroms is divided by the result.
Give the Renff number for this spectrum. 1.05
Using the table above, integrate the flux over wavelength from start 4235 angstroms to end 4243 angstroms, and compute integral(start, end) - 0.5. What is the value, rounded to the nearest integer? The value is 146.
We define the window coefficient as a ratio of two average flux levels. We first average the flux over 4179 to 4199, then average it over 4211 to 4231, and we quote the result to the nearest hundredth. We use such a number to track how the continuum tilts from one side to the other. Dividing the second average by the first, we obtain 0.95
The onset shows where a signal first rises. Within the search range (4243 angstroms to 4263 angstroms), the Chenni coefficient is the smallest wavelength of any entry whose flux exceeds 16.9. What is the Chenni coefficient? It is 4245.0 angstroms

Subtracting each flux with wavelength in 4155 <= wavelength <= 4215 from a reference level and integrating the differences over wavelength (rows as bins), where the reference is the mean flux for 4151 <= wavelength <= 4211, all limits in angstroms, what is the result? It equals 1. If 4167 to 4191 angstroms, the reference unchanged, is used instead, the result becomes 15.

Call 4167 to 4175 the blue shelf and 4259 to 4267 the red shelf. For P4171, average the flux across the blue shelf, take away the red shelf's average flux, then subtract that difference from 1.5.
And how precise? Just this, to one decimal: 1.4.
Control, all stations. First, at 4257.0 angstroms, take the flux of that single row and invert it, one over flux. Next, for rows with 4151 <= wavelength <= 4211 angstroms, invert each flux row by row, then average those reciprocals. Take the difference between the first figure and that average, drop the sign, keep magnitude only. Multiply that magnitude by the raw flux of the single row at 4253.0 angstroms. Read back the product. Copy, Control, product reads 0.05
